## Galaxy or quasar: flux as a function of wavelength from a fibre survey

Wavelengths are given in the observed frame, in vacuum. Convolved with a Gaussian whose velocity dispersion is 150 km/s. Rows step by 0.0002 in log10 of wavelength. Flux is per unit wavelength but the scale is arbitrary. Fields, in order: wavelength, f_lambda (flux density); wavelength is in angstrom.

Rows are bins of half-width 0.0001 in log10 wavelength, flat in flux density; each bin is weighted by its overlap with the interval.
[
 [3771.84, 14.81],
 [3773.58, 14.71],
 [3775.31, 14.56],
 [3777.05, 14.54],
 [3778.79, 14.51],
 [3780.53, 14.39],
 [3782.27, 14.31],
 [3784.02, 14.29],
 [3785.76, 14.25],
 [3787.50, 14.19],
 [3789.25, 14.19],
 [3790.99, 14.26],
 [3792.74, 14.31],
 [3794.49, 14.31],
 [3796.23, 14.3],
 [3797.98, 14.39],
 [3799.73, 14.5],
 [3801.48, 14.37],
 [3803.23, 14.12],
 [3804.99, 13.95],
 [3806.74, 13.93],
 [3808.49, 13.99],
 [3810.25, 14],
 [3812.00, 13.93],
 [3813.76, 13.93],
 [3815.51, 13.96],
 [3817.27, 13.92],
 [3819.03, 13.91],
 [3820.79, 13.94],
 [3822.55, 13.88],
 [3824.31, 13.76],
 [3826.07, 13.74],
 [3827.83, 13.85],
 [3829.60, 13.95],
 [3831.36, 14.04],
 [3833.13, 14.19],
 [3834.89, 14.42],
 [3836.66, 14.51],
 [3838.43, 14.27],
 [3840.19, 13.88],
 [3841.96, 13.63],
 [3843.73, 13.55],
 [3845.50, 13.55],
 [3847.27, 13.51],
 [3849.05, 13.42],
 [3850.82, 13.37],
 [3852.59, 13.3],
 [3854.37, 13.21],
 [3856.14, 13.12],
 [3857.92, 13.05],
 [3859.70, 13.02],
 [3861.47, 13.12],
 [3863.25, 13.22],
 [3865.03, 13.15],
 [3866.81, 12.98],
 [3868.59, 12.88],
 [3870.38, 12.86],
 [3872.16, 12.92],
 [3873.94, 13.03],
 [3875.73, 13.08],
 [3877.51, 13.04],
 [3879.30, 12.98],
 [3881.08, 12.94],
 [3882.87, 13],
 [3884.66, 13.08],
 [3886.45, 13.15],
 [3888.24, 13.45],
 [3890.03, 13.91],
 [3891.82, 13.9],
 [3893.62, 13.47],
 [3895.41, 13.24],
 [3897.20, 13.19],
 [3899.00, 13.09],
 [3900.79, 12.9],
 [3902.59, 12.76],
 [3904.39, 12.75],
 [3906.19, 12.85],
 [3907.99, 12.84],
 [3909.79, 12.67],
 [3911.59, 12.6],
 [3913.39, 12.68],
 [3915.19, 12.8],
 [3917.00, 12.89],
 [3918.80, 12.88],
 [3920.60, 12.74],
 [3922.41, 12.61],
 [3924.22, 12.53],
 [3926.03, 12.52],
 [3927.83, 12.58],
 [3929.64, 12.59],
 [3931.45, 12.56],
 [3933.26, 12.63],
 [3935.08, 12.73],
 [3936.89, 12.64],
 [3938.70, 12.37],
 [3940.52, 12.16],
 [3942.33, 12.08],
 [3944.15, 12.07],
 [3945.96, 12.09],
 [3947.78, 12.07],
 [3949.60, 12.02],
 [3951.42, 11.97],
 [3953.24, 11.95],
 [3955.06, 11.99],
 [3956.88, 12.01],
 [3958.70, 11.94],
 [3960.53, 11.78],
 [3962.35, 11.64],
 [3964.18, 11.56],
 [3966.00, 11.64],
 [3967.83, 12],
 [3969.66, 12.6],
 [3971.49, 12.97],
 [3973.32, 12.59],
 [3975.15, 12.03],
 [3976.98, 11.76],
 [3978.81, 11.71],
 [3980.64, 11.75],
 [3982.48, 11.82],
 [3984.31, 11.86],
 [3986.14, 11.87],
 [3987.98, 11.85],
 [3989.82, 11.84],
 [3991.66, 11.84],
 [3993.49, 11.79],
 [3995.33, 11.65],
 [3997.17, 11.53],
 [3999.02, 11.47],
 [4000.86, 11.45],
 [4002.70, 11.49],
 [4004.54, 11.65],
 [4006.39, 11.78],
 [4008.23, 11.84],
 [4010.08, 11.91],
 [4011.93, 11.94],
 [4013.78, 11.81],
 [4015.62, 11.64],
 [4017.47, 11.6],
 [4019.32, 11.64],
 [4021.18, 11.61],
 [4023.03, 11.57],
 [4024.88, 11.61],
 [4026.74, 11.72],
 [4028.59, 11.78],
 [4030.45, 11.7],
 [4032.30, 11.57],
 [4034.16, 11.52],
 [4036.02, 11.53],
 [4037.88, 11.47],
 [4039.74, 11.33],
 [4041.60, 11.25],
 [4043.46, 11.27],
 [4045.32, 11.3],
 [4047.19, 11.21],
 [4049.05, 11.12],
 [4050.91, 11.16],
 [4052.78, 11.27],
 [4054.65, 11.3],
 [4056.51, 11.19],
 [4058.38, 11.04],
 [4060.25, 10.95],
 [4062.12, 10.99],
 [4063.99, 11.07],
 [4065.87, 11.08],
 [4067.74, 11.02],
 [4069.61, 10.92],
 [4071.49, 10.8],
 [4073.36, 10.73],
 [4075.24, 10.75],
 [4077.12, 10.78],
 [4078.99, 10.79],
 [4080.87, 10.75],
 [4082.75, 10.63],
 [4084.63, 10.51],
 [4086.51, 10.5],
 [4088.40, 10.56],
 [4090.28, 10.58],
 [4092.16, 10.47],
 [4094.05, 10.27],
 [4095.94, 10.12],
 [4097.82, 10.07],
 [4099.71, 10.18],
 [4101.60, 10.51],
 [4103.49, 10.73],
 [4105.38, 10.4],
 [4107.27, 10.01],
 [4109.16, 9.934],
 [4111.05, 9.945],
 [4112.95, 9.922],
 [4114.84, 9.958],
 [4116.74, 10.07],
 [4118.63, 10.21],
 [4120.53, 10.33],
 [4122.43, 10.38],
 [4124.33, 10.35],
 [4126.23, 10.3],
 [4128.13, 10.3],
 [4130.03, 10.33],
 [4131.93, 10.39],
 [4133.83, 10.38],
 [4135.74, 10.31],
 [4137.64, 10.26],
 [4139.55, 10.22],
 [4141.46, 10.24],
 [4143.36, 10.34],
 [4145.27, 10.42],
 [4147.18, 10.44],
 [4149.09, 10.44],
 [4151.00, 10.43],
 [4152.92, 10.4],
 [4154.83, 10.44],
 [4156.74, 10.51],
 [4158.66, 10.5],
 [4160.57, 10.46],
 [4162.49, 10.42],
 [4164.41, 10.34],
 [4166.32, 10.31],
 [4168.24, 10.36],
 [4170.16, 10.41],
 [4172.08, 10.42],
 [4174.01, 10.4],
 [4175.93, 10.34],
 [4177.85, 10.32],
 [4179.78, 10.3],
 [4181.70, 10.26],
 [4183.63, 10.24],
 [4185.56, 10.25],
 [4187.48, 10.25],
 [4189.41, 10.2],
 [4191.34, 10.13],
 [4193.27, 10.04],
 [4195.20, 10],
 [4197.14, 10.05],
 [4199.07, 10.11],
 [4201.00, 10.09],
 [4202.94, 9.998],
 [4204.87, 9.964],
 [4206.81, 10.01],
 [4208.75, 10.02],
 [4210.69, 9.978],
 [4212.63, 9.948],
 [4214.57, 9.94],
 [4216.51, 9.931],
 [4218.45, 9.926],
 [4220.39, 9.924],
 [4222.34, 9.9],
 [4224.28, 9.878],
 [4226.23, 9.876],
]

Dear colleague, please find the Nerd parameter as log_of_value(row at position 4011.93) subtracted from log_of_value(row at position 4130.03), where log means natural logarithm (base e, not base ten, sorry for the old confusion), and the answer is -0.14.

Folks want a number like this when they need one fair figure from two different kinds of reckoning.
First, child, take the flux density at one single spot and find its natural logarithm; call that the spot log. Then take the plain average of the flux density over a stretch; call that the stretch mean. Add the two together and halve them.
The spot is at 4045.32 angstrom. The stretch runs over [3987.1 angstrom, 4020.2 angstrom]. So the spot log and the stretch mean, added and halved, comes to 7.1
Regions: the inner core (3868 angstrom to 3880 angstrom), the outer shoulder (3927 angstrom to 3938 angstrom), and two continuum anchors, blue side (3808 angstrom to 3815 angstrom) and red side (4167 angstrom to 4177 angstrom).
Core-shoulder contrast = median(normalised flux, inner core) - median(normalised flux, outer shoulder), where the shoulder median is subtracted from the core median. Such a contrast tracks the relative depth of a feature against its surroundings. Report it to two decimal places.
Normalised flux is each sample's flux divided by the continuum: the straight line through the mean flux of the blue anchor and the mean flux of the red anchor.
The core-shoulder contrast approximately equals -0.01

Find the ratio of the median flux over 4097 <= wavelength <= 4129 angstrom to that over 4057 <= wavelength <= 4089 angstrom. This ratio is 0.95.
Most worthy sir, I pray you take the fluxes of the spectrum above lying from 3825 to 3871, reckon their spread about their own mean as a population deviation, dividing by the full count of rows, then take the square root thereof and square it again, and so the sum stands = 0.48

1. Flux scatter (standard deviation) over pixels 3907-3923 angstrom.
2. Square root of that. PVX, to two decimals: 0.33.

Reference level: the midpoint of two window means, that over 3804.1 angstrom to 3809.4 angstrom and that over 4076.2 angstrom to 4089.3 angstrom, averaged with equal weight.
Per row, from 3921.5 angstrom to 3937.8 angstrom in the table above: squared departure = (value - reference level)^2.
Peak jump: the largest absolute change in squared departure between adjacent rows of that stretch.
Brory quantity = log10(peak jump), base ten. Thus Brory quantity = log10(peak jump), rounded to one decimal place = -1.1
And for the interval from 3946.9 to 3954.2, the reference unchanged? -1.5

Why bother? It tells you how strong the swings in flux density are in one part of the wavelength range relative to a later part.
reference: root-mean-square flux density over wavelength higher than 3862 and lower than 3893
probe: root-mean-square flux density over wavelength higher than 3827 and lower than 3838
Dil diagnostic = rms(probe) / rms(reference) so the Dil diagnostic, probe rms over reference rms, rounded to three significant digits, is 1.08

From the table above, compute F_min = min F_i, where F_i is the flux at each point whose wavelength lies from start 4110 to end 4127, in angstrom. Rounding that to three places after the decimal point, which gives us 9.922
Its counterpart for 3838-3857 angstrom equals 13.120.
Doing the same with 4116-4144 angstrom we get 10.070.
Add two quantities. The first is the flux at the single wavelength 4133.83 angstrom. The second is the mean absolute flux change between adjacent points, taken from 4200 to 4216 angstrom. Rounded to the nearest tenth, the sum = 10.4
